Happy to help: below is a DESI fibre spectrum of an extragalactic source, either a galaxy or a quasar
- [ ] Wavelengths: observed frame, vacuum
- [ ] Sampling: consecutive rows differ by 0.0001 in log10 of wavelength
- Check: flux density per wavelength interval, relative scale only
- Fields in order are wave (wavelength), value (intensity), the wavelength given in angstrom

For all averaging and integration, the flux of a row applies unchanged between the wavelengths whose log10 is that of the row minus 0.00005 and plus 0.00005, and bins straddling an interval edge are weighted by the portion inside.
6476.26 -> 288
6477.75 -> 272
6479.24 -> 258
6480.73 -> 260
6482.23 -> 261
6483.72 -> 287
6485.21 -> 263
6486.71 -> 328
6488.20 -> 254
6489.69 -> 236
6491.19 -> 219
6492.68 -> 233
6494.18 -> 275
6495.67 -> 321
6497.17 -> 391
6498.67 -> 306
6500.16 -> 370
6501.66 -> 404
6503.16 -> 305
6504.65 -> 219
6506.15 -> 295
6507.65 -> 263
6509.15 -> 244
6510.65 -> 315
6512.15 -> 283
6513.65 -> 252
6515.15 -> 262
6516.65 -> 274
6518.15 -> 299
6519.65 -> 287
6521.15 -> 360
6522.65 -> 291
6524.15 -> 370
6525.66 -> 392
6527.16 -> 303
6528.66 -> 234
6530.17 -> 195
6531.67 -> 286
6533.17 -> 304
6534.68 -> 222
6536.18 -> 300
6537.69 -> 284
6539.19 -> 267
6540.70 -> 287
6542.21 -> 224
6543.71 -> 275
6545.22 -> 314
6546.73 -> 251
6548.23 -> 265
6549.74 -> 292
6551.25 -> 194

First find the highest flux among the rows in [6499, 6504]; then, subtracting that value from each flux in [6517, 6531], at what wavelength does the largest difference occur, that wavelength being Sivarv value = 6525.66 angstrom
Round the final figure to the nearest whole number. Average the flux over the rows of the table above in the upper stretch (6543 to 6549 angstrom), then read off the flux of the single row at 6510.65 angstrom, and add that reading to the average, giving 591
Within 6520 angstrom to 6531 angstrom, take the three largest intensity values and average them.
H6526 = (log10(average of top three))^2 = 6.62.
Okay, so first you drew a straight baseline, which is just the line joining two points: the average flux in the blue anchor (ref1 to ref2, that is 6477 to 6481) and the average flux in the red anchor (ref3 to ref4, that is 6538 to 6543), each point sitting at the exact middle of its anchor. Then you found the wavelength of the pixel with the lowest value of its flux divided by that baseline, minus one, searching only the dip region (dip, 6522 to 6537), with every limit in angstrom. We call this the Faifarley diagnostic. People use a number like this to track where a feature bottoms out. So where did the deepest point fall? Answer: 6530.17 angstrom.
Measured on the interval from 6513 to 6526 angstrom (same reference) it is 6513.65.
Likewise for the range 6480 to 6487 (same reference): 6480.73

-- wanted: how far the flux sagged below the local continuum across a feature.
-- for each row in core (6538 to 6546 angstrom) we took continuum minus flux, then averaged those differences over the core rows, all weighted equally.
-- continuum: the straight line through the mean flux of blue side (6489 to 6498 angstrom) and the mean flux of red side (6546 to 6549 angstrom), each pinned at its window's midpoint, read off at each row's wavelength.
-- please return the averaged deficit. -13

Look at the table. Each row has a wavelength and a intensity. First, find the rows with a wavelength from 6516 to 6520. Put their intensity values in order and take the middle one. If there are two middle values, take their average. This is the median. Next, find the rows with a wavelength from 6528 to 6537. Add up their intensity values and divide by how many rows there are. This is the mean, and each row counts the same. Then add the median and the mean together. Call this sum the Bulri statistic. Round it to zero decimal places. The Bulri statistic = 544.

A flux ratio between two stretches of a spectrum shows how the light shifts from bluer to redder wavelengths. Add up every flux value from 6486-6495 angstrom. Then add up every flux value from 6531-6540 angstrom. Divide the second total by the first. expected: 1.1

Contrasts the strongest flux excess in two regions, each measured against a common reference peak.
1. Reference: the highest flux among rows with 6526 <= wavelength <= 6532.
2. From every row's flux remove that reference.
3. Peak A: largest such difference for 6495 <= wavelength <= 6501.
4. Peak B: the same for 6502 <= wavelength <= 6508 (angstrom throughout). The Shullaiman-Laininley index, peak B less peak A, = -86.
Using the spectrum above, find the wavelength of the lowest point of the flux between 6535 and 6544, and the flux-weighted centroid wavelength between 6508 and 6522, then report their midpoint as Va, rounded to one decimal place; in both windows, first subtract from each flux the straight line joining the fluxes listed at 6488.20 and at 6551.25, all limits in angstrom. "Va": 6529.4 angstrom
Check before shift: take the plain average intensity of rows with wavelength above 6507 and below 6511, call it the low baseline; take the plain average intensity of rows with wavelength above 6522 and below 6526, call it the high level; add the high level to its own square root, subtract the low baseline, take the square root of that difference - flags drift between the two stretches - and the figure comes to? 9.8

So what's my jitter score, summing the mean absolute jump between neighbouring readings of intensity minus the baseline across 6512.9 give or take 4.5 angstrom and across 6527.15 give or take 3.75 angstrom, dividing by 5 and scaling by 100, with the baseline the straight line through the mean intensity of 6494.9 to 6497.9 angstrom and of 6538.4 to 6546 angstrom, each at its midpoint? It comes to 1703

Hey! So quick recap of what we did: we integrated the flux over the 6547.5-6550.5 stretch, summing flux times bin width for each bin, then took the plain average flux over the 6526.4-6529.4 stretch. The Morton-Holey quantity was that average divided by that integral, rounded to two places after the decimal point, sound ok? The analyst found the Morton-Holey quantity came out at 0.32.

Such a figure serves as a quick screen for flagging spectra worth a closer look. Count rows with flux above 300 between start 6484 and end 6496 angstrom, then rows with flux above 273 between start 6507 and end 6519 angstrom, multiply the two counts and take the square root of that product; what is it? 2.8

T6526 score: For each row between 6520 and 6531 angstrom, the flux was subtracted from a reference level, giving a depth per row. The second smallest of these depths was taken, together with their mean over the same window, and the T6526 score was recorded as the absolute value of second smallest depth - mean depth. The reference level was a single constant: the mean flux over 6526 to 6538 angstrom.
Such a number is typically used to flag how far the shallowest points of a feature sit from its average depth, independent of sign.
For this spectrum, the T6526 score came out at 64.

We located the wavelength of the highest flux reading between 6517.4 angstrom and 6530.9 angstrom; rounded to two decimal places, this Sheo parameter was 6525.66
